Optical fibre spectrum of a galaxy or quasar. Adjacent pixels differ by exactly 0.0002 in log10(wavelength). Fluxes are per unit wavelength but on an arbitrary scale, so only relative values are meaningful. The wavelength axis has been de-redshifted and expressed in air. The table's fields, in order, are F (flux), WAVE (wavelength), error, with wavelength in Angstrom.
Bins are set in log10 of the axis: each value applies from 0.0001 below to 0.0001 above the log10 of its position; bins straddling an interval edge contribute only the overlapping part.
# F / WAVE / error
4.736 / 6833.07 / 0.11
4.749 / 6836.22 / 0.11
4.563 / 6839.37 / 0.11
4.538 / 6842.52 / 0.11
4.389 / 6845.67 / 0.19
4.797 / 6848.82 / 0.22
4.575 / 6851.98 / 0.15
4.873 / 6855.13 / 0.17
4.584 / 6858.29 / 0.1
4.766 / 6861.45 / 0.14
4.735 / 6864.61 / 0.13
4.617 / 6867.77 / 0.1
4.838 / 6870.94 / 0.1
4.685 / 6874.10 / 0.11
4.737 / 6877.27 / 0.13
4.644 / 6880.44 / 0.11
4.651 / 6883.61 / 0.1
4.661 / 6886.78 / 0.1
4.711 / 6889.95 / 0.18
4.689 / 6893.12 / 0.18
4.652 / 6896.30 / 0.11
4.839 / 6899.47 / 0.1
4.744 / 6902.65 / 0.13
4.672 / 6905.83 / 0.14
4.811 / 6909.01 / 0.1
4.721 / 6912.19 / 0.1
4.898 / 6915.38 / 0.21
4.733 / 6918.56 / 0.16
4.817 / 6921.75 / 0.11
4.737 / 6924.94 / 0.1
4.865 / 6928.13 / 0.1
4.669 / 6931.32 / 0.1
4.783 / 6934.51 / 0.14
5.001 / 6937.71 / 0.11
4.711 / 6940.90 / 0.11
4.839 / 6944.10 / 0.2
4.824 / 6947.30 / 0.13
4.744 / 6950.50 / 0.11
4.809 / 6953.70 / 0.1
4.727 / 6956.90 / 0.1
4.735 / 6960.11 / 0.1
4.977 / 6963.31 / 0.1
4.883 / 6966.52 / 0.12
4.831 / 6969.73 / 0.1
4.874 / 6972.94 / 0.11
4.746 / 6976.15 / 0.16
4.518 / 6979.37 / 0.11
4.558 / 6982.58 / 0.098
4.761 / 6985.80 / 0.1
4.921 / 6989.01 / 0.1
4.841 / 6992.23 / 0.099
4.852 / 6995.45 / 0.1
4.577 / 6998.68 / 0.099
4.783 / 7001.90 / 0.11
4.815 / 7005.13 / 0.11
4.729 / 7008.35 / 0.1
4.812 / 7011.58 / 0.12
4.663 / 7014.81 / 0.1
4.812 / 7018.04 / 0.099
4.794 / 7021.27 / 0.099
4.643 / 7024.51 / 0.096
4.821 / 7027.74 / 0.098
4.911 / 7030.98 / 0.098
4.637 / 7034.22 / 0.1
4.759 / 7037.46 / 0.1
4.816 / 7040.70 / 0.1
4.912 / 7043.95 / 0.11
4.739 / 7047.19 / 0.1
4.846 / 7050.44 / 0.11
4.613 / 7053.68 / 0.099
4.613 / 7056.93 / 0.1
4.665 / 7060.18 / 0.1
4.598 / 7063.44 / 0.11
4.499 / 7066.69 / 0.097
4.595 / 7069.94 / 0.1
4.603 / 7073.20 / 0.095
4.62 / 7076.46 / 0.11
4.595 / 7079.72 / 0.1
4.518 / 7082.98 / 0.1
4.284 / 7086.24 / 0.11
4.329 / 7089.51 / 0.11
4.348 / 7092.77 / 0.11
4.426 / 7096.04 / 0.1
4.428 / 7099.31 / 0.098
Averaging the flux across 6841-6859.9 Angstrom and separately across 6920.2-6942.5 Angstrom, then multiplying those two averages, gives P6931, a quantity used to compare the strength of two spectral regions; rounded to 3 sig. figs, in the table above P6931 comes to 22.2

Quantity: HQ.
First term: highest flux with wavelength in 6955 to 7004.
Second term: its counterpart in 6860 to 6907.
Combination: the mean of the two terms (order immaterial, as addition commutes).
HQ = 4.91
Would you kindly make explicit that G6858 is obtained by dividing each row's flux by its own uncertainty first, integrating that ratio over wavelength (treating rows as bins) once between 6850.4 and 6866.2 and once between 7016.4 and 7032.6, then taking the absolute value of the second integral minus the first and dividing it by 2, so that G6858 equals 119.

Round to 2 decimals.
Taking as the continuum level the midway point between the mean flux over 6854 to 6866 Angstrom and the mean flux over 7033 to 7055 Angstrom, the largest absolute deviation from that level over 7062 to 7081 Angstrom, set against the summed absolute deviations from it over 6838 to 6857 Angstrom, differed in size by 0.85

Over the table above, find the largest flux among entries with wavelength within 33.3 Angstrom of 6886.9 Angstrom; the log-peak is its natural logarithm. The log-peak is 1.59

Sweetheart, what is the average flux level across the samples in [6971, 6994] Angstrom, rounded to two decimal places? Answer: 4.75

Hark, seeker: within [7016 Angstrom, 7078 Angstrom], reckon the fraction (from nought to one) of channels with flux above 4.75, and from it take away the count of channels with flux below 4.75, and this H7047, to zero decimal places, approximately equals -11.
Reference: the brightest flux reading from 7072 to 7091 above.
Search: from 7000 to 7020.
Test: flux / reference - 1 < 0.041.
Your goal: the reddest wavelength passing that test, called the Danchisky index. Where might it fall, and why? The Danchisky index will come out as 7014.81 Angstrom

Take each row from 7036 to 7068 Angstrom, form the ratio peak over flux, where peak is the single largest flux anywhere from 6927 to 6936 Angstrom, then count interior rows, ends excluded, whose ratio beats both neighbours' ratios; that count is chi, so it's 1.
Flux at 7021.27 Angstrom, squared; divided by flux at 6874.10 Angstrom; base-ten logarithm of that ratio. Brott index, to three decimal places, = 0.691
